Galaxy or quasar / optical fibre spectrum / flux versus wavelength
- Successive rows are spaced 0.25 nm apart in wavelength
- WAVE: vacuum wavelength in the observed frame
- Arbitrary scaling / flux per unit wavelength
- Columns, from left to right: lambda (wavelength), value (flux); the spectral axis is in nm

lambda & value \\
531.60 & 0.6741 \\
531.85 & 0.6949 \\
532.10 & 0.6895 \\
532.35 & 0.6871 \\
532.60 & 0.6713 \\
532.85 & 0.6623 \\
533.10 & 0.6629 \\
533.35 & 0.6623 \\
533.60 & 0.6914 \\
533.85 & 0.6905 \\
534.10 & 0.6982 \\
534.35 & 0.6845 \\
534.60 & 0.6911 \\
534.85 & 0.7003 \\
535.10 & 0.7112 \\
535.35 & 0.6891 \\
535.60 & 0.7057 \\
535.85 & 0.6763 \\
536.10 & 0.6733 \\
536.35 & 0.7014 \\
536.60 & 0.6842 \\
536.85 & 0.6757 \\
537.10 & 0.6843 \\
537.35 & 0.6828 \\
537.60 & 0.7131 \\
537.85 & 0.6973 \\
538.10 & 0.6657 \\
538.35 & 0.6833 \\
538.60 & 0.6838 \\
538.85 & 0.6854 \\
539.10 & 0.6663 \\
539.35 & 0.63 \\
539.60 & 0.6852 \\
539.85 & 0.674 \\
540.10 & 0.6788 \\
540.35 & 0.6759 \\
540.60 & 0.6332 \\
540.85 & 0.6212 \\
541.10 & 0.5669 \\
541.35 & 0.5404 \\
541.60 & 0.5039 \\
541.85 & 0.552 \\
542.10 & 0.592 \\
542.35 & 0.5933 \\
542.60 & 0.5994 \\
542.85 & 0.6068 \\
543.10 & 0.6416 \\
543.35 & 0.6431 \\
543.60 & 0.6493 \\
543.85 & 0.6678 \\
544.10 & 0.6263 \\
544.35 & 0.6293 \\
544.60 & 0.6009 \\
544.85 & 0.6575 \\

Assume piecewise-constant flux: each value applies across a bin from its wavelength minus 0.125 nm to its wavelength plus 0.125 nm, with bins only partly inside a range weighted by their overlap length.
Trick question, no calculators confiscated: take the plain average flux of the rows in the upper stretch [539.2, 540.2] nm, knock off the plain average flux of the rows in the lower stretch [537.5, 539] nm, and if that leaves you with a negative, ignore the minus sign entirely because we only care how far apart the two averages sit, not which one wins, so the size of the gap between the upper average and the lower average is 0.021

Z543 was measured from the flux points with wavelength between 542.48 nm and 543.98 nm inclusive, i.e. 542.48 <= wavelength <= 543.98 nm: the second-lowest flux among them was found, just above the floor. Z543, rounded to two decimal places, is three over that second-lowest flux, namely 4.94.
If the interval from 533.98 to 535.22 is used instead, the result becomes 4.34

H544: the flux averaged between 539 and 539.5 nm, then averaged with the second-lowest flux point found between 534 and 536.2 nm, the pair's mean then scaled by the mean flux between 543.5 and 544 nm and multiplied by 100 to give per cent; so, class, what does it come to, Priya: 101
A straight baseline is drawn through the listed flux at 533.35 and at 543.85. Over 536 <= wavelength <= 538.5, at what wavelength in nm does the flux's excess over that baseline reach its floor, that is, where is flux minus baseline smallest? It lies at 538.10 nm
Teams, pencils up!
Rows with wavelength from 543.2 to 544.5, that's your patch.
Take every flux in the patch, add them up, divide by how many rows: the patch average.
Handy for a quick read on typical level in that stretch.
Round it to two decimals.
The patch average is 0.64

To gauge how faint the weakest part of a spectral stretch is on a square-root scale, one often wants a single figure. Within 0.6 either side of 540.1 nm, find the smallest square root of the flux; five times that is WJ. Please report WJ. 3.98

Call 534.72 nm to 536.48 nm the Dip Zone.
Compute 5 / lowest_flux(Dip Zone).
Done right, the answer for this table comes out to 7.4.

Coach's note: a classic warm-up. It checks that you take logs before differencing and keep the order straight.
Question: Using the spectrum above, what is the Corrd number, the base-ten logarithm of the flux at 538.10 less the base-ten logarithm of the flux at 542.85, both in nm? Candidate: 0.040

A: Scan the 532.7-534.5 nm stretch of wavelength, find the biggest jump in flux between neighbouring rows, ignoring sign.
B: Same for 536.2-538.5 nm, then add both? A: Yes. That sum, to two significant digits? 0.061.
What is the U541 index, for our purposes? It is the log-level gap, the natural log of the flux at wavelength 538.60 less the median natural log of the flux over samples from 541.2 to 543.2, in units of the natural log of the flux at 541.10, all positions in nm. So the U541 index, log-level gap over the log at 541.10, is -0.25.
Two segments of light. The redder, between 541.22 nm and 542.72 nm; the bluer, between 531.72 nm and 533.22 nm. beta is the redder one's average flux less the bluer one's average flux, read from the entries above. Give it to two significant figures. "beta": -0.11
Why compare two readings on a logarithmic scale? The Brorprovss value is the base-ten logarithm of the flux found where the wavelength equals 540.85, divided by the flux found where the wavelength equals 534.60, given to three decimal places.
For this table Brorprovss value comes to -0.046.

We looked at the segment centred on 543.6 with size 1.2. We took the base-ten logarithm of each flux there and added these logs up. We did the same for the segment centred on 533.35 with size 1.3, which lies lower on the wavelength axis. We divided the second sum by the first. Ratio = 0.90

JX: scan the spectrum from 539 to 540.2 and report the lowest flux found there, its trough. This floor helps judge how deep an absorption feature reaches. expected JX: 0.63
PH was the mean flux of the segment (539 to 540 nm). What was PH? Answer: 0.66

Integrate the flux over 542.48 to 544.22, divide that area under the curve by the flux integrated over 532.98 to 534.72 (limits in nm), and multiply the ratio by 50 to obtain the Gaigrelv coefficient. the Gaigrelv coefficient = 46.4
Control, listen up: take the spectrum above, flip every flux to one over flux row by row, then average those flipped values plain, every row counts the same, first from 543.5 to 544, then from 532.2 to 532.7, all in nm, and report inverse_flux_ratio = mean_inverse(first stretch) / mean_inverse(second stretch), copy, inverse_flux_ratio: 1.03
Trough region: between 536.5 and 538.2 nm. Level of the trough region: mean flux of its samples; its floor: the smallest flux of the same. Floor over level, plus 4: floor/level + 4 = 4.97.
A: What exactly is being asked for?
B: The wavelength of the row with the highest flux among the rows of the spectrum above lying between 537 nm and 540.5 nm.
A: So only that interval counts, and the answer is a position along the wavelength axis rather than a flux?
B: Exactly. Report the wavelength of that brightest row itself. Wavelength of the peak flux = 537.60 nm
